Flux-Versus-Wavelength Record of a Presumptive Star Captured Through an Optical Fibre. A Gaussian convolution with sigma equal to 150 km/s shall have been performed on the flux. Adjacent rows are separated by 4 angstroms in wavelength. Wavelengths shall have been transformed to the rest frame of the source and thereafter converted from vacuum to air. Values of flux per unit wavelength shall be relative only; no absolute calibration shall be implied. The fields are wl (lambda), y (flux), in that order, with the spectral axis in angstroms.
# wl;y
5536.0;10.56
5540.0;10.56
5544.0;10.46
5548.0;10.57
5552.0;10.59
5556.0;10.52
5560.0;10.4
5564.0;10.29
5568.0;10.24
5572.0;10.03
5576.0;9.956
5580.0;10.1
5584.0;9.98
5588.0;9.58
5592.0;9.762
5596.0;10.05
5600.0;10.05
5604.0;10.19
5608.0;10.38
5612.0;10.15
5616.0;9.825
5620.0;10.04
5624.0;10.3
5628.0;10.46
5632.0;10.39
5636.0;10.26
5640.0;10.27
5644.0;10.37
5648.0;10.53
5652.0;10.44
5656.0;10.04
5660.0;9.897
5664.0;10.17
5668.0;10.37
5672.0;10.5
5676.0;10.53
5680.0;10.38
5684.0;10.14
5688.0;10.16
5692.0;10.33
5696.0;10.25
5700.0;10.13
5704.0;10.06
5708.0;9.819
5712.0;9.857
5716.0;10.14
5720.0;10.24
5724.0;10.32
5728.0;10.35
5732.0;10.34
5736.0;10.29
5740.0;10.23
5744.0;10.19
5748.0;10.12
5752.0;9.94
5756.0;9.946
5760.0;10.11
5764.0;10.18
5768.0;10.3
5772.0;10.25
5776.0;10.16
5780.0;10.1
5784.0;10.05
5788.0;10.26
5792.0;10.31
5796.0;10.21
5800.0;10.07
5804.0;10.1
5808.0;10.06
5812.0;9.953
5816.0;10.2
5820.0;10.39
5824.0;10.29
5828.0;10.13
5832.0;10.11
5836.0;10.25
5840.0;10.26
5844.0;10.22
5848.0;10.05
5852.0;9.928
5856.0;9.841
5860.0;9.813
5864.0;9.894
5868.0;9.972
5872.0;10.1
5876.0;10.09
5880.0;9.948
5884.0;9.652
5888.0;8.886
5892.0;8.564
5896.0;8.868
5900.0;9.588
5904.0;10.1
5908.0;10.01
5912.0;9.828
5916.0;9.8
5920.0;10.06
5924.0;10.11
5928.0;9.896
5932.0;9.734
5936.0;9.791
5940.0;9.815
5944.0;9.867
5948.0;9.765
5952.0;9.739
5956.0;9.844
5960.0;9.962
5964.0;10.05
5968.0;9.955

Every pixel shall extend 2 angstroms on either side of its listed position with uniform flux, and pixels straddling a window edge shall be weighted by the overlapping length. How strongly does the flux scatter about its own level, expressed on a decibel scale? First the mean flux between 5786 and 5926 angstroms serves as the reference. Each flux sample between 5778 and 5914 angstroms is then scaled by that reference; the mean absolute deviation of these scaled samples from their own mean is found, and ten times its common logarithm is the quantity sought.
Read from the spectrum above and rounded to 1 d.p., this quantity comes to -15.7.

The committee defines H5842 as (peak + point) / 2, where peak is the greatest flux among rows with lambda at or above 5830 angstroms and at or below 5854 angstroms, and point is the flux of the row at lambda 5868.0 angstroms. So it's 10.1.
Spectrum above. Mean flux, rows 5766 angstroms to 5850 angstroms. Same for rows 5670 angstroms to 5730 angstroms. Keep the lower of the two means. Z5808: 10.2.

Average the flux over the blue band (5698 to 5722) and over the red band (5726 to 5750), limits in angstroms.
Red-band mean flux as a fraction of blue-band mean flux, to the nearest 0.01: 1.02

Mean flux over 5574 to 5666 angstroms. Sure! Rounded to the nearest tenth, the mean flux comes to 10.1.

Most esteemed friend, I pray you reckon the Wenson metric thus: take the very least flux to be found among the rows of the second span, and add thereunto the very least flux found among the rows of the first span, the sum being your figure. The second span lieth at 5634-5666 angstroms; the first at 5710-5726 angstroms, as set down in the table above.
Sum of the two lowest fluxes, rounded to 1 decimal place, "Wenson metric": 19.8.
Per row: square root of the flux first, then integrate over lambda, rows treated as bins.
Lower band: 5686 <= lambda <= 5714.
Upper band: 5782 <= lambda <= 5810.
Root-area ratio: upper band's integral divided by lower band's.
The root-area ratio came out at 1.003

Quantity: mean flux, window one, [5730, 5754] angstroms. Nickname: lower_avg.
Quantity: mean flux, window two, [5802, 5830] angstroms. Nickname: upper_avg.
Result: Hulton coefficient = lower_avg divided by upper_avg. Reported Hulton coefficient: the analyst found 1.00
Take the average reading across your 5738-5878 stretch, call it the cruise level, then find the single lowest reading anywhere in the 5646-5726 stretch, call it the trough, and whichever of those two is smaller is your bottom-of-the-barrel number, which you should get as 9.82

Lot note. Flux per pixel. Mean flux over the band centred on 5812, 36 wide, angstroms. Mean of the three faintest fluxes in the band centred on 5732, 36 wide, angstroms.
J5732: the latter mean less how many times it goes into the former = 9.15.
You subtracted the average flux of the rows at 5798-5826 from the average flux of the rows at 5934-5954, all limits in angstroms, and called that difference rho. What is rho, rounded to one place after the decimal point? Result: -0.4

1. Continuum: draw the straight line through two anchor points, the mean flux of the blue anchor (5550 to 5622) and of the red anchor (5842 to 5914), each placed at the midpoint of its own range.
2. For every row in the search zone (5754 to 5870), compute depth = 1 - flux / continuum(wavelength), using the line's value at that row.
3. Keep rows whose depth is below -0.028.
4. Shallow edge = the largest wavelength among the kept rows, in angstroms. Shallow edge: 5844.0 angstroms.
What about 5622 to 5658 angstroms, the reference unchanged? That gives 5652.0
